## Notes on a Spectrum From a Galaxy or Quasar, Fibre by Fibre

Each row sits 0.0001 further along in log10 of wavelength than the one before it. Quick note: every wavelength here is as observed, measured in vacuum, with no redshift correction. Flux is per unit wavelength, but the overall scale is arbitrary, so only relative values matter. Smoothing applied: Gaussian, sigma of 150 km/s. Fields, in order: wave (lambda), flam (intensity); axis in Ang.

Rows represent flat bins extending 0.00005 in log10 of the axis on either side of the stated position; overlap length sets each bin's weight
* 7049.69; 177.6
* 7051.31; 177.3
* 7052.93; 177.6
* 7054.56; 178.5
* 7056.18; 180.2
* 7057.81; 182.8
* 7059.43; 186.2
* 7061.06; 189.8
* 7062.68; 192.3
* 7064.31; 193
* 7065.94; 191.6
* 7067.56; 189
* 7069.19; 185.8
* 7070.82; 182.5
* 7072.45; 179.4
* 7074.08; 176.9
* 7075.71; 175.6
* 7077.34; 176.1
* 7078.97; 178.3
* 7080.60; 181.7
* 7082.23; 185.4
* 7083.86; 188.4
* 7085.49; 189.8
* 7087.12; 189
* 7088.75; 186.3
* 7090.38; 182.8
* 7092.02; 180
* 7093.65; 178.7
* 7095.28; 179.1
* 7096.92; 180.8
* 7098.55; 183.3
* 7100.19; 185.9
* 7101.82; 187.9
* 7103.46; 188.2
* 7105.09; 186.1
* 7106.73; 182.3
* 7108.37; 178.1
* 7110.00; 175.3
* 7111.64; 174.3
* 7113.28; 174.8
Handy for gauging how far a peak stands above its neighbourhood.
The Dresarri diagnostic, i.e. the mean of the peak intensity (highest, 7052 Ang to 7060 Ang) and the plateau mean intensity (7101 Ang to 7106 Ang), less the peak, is 0.6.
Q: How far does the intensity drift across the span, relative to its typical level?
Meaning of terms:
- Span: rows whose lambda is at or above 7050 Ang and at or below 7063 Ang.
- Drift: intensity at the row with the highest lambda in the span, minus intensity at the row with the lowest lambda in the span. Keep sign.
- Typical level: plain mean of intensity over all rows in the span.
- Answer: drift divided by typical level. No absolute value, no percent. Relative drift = 0.08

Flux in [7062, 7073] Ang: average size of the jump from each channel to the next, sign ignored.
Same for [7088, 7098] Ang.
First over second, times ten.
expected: 12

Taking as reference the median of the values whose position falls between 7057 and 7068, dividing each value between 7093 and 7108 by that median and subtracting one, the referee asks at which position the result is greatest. 7103.46 Ang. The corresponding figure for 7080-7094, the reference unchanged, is 7085.49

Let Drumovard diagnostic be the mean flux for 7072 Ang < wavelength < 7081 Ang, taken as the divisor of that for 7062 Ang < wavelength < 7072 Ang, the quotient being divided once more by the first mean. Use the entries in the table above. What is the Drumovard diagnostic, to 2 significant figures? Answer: 0.0060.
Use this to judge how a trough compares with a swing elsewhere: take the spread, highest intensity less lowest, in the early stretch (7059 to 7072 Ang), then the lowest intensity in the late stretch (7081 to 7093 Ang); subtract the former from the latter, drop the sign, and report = 169.5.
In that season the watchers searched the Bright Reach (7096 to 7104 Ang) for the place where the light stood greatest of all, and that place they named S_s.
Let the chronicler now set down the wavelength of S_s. 7103.46 Ang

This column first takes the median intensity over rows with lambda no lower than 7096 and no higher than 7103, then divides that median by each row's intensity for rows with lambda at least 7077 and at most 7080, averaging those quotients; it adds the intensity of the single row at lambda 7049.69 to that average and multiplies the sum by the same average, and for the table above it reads 186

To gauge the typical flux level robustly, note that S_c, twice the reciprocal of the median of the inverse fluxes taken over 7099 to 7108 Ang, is 372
